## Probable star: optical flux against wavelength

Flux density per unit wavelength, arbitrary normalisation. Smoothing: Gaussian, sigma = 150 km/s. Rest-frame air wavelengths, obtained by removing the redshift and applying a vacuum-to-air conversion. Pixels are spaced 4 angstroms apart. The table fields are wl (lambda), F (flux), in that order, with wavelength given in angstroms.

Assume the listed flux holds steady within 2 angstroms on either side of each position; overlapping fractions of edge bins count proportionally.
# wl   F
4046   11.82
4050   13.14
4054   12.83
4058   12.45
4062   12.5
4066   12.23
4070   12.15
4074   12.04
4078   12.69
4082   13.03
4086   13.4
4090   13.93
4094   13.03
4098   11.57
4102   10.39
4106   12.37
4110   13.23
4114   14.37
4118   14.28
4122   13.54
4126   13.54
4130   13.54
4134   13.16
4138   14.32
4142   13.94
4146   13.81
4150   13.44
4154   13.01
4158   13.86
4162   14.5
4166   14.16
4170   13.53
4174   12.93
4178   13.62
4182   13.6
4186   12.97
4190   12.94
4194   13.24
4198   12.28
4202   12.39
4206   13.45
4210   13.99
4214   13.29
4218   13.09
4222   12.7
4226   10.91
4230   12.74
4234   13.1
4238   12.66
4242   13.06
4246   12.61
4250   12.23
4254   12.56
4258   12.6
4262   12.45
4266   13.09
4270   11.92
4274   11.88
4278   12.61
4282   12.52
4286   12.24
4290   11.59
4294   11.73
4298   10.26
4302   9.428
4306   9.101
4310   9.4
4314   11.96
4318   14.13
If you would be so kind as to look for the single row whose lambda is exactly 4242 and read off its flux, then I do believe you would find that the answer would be 13.06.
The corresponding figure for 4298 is 10.26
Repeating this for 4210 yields 13.99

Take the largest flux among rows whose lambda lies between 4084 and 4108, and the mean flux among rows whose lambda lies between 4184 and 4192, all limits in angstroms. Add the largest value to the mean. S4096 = 26.9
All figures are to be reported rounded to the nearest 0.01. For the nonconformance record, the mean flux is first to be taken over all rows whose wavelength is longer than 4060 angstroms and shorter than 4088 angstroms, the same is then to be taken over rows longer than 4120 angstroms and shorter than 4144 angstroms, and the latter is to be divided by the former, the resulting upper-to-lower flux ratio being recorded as 1.09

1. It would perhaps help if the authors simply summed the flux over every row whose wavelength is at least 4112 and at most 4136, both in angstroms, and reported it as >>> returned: 82.4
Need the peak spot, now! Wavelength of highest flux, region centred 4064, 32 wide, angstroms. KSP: 4050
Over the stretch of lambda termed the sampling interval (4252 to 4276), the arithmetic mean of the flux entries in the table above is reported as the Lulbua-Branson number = 12.4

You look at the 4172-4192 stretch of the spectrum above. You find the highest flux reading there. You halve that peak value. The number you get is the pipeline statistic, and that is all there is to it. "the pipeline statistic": 6.8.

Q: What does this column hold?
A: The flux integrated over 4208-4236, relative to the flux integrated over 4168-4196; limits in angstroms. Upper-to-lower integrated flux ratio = 0.968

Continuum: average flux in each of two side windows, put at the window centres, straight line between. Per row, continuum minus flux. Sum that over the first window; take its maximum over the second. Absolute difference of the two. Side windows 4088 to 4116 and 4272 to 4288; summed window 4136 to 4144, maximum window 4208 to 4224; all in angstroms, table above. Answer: 2.8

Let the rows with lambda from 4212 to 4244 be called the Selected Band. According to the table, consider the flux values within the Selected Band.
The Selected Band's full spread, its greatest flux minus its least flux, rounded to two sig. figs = 2.4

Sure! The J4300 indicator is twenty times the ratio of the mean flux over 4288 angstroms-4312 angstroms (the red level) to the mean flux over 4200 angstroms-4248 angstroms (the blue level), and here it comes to 16.0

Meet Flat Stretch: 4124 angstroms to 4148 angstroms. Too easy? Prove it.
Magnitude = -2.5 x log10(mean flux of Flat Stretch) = -2.84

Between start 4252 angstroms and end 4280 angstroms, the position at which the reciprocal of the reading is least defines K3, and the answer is 4266 angstroms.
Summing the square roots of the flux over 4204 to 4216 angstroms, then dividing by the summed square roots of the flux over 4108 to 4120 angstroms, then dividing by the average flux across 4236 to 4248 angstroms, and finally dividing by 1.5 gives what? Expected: 0.0515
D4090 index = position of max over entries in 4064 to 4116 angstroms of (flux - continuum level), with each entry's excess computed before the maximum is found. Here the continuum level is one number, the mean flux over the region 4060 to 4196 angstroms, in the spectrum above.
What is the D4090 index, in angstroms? 4114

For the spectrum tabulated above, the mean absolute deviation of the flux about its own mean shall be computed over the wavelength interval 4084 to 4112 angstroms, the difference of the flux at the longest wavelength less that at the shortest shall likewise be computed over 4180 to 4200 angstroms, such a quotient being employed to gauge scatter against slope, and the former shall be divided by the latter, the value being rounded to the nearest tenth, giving -0.7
